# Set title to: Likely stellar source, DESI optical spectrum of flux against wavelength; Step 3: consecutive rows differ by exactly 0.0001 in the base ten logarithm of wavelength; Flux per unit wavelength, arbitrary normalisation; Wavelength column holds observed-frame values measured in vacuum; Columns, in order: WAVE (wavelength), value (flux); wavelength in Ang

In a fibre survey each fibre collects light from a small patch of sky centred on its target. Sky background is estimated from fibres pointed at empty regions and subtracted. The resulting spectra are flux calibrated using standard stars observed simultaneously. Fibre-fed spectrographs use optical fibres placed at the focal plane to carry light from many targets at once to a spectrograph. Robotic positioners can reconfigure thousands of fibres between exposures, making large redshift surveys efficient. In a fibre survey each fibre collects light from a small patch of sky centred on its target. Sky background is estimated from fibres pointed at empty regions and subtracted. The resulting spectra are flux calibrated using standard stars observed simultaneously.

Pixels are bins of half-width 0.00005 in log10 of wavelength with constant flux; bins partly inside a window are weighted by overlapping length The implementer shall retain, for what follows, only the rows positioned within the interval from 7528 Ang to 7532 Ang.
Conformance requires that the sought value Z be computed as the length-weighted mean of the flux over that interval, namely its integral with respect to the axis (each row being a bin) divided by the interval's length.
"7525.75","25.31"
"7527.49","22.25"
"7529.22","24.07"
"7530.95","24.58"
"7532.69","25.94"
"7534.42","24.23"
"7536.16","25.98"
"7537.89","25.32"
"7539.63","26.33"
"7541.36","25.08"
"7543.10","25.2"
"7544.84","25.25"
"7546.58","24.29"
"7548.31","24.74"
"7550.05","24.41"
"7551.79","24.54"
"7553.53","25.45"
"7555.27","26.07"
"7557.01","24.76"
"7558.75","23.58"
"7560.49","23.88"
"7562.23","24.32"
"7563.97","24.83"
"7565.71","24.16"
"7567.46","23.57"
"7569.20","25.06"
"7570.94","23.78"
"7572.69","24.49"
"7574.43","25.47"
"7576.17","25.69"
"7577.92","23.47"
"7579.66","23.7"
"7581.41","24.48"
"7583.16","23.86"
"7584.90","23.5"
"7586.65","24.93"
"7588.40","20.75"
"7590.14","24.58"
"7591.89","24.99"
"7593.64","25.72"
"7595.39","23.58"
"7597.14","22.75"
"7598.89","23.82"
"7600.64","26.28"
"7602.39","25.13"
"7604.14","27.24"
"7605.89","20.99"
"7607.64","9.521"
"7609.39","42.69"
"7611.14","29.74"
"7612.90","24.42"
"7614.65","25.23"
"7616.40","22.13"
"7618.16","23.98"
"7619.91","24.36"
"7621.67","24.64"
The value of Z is 24.2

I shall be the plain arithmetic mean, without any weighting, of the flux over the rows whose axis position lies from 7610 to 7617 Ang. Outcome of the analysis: 25.4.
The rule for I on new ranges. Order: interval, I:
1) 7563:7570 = 24.4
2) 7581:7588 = 24.2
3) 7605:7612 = 25.7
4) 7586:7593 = 23.8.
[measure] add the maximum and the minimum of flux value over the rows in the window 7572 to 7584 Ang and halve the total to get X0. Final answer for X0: 24.6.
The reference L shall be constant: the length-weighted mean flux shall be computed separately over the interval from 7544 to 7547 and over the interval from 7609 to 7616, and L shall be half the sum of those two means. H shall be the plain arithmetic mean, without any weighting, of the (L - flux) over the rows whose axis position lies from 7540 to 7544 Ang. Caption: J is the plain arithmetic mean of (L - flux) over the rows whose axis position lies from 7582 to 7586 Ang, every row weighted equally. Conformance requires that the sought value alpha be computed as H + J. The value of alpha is 5.1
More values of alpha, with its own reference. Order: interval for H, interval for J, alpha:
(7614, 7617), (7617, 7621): 6.1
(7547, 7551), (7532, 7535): 4.3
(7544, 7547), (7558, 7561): 5.4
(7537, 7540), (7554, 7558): 2.7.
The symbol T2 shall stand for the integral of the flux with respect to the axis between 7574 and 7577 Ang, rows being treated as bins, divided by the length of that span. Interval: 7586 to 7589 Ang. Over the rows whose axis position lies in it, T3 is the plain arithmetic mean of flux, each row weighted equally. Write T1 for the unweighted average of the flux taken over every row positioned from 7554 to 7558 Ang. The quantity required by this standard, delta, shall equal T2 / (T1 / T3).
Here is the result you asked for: 23.0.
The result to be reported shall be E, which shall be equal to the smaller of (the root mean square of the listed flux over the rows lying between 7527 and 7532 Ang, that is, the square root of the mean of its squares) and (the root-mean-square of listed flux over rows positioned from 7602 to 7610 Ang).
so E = 23.65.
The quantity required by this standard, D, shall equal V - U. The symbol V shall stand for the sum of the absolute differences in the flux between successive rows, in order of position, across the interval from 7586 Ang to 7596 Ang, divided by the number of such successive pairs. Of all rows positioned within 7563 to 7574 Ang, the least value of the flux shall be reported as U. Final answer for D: -21.3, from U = 23.57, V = 2.3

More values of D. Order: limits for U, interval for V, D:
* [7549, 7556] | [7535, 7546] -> -23.8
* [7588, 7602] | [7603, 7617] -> -10.3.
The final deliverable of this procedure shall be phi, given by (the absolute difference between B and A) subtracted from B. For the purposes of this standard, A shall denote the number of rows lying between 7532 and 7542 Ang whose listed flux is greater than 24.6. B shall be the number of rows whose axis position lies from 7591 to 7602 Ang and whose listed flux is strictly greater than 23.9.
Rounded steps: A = 5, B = 3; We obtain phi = 1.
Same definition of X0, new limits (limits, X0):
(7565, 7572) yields 24.3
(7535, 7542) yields 25.7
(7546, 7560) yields 24.8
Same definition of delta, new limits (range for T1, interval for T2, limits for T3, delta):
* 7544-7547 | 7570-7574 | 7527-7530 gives 22.7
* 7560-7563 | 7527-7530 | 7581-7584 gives 23.3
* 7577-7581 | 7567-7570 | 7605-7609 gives 15.8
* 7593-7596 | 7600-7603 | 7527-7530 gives 24.2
